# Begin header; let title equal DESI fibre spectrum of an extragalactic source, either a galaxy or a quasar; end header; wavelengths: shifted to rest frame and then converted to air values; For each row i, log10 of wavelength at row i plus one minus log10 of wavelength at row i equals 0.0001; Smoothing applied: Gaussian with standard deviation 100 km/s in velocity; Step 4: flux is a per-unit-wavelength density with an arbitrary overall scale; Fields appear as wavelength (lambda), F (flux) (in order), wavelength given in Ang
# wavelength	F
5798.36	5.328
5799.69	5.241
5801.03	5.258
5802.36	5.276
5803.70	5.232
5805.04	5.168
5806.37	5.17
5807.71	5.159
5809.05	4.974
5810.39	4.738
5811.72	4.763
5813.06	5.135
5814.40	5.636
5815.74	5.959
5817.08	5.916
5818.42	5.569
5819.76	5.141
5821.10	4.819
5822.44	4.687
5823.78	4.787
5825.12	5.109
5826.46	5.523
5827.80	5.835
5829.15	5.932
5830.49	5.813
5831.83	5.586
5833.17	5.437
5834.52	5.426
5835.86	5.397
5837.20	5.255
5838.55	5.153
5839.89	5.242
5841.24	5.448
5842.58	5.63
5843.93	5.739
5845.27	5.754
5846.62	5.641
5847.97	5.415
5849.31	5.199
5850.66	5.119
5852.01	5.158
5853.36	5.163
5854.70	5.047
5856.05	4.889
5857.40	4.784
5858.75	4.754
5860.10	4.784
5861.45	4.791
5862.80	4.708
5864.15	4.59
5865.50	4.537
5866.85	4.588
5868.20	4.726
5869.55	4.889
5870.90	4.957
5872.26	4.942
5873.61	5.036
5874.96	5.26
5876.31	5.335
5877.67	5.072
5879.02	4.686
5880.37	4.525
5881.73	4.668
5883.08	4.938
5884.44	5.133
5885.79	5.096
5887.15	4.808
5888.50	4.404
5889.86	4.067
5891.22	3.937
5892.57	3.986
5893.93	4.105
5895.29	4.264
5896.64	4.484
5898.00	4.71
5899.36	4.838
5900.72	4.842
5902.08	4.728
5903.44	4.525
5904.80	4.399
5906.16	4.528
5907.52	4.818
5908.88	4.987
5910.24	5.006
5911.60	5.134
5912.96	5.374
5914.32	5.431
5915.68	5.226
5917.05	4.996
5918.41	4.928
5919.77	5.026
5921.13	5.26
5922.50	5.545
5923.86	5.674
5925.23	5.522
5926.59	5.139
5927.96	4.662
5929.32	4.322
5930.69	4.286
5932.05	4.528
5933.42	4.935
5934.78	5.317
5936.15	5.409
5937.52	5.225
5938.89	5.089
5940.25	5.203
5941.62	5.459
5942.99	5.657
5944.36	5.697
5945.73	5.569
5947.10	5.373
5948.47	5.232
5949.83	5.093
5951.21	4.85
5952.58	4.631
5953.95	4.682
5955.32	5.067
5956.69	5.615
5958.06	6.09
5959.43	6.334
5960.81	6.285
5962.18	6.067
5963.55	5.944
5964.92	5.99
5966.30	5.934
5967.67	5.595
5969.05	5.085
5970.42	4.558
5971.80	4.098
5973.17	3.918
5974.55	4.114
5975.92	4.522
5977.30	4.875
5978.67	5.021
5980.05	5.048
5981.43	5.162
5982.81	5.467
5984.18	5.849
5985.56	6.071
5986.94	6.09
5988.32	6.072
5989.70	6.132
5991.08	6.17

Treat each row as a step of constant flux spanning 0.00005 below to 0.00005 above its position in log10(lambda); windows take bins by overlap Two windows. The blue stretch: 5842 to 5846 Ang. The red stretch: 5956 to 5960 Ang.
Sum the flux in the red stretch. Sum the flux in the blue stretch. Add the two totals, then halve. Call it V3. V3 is 17.6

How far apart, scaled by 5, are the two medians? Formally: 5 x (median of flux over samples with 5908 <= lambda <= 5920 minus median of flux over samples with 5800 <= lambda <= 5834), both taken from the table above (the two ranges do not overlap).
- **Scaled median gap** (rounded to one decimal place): -1.0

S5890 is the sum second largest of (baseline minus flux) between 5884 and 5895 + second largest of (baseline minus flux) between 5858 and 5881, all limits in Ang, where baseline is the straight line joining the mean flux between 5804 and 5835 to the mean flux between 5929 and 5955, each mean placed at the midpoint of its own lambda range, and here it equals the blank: 1.87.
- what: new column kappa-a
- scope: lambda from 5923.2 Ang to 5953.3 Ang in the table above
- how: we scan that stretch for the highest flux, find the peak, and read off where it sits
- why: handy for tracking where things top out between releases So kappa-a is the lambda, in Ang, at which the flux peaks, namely 5944.36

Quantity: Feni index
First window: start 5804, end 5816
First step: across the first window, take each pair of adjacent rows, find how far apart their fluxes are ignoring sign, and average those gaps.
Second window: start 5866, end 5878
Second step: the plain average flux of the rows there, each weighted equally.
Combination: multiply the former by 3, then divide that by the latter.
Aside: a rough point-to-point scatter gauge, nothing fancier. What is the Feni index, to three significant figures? 0.125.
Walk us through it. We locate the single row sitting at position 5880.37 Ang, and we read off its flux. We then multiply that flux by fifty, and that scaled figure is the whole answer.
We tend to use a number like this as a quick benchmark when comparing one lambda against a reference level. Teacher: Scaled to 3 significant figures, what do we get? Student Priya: 226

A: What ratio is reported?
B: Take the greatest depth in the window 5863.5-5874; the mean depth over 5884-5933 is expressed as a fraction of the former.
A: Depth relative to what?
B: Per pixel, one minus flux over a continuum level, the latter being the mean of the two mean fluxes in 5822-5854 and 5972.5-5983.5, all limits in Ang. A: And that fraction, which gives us 0.52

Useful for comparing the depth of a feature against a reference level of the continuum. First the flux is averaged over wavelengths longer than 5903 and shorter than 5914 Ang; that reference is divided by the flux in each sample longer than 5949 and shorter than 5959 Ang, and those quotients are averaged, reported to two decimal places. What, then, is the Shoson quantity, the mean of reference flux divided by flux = 0.95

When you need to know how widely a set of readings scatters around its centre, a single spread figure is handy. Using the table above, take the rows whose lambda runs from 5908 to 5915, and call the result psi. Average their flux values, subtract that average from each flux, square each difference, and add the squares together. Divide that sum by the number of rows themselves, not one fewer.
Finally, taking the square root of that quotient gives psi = 0.18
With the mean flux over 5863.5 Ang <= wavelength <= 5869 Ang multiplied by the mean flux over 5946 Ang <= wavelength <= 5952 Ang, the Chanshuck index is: 24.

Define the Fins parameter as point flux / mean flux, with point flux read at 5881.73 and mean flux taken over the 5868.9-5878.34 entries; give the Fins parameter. 0.92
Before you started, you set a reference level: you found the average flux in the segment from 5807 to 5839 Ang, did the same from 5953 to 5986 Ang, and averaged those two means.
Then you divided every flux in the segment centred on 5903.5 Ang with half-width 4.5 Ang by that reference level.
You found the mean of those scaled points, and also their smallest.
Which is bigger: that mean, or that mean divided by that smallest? 1.06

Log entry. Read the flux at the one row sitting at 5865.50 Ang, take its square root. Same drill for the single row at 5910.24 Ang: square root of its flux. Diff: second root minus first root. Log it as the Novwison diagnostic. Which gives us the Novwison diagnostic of 0.11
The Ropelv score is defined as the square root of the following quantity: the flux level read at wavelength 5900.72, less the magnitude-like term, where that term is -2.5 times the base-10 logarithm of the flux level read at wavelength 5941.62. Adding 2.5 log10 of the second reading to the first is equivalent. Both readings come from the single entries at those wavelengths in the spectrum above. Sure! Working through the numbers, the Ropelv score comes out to 2.59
